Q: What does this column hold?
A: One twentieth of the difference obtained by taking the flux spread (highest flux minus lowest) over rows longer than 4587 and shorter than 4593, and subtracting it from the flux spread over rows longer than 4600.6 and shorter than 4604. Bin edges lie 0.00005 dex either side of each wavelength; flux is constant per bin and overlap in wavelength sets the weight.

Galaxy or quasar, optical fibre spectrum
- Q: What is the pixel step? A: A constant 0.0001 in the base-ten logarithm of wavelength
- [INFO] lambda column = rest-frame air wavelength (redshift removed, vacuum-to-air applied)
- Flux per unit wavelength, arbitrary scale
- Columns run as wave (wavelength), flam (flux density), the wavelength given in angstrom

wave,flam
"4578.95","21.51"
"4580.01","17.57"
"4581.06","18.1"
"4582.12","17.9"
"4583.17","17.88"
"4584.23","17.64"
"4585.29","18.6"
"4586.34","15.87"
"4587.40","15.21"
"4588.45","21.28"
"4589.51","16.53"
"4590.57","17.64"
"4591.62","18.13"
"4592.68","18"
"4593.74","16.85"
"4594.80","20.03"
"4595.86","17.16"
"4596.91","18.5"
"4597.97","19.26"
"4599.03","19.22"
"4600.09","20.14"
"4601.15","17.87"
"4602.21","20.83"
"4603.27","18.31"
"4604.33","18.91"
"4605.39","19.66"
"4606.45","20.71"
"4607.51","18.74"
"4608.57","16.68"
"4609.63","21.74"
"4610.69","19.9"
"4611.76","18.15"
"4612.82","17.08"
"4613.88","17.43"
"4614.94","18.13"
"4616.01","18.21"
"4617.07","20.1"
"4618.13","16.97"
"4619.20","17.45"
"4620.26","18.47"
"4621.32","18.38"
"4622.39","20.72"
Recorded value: -0.16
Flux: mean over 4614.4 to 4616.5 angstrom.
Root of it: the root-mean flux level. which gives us 4.26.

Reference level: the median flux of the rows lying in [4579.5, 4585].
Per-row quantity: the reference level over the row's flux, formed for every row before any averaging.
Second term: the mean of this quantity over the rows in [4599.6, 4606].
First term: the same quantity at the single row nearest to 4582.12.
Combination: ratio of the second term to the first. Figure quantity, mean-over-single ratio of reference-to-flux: 0.93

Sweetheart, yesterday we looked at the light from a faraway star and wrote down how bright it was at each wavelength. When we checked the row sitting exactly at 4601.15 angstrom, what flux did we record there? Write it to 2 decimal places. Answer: 17.87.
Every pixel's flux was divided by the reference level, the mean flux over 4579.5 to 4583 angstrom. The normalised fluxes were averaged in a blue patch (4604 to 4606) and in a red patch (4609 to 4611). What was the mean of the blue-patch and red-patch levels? 1.12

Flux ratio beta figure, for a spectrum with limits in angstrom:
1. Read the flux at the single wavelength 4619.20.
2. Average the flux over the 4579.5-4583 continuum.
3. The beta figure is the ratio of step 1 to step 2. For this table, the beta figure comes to 0.98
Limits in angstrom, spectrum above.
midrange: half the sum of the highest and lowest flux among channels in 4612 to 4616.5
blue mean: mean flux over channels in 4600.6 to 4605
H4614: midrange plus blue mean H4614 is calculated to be 36.6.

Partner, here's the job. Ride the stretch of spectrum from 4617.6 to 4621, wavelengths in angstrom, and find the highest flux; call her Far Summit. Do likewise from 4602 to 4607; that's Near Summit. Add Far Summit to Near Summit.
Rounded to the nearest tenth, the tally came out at 39.3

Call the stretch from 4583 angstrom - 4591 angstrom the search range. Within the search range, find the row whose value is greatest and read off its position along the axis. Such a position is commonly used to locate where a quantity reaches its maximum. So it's 4588.45 angstrom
